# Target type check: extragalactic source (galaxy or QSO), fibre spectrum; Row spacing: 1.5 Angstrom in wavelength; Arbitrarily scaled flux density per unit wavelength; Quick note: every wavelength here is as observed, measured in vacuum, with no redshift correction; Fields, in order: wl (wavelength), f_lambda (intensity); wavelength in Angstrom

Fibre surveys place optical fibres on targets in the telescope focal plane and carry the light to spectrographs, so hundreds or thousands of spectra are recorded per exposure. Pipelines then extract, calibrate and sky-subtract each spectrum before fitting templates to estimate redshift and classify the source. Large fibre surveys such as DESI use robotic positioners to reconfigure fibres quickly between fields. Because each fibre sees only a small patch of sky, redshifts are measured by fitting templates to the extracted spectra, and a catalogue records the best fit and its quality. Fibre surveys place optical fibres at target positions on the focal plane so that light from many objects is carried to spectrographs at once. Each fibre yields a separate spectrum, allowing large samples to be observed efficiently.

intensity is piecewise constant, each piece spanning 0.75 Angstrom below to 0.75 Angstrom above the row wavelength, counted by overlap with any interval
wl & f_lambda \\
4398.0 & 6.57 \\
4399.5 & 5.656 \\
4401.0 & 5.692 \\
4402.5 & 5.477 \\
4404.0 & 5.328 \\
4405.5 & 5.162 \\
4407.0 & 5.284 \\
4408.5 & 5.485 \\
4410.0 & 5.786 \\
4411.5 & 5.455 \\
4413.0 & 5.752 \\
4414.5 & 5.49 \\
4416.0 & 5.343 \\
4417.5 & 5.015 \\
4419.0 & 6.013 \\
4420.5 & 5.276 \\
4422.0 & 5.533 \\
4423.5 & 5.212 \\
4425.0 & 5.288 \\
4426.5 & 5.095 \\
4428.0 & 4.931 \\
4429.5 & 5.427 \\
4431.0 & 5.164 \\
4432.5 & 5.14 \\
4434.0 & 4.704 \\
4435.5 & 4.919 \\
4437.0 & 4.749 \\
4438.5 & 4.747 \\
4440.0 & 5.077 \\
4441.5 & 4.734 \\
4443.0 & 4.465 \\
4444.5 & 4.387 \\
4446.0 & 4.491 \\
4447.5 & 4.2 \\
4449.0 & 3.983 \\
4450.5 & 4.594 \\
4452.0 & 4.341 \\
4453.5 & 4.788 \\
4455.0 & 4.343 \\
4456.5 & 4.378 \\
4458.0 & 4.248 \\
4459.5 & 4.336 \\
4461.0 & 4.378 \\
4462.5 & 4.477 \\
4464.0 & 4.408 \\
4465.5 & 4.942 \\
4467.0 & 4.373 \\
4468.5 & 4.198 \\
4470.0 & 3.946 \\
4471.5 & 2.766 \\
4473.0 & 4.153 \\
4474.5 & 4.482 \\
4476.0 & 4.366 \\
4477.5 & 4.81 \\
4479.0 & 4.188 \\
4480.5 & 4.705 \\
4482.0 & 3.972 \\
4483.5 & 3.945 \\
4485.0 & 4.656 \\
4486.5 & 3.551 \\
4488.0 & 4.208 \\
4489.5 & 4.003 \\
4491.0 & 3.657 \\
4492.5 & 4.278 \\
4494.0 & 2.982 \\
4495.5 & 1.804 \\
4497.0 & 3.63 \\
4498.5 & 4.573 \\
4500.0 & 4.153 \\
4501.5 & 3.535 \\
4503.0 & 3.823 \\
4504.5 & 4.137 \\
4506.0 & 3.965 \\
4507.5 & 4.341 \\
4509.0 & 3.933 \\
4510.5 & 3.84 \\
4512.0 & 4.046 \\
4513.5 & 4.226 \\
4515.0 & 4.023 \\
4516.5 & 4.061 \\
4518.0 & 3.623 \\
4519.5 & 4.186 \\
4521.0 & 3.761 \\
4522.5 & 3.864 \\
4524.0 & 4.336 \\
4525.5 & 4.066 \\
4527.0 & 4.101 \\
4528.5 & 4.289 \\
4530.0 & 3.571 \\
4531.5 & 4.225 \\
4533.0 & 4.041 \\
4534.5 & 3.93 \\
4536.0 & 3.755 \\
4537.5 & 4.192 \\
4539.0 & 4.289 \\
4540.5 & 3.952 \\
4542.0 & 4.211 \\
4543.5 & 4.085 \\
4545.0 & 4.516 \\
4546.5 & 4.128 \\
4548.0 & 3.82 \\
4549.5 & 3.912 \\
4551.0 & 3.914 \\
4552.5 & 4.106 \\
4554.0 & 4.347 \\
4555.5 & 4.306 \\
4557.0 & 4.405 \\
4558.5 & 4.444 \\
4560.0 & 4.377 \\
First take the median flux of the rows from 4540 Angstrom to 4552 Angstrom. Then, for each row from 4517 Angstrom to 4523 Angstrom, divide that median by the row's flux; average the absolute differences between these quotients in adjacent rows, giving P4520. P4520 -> 0.095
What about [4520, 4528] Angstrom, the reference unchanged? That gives 0.053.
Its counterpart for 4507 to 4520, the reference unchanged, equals 0.068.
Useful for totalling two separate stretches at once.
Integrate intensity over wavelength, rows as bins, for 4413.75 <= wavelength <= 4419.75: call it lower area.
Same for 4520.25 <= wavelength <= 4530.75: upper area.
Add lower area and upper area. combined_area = 75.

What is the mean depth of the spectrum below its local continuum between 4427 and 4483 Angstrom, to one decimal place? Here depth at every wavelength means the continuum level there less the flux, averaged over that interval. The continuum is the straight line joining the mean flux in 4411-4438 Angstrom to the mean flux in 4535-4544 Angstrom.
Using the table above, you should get 0.4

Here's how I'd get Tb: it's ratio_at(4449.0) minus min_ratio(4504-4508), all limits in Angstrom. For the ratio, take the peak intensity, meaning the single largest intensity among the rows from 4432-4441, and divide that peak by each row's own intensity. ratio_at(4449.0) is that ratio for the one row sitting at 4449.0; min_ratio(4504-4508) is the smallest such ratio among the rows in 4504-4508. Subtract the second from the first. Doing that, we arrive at 0.11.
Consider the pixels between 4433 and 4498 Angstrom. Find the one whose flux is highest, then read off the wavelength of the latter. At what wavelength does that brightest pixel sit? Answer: 4440.0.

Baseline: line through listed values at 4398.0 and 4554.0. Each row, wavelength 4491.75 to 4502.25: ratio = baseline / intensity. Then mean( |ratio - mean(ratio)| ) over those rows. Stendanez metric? 0.42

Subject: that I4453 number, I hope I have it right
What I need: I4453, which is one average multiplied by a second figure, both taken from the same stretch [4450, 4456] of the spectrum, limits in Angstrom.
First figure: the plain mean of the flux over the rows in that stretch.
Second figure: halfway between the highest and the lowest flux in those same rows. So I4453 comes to 21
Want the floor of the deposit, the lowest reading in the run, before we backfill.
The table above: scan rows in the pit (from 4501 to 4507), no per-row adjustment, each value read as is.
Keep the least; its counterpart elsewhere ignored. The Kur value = 3.535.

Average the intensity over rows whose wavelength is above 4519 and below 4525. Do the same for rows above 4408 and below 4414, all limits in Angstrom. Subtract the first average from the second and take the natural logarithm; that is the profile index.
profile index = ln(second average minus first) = 0.46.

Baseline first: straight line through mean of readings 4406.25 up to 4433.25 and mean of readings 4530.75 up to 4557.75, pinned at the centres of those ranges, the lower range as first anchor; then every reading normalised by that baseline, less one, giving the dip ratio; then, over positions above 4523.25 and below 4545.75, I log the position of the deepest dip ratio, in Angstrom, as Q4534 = 4530.0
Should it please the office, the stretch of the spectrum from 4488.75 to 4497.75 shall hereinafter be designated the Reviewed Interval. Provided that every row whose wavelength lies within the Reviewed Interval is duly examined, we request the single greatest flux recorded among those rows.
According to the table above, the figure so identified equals 4.278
